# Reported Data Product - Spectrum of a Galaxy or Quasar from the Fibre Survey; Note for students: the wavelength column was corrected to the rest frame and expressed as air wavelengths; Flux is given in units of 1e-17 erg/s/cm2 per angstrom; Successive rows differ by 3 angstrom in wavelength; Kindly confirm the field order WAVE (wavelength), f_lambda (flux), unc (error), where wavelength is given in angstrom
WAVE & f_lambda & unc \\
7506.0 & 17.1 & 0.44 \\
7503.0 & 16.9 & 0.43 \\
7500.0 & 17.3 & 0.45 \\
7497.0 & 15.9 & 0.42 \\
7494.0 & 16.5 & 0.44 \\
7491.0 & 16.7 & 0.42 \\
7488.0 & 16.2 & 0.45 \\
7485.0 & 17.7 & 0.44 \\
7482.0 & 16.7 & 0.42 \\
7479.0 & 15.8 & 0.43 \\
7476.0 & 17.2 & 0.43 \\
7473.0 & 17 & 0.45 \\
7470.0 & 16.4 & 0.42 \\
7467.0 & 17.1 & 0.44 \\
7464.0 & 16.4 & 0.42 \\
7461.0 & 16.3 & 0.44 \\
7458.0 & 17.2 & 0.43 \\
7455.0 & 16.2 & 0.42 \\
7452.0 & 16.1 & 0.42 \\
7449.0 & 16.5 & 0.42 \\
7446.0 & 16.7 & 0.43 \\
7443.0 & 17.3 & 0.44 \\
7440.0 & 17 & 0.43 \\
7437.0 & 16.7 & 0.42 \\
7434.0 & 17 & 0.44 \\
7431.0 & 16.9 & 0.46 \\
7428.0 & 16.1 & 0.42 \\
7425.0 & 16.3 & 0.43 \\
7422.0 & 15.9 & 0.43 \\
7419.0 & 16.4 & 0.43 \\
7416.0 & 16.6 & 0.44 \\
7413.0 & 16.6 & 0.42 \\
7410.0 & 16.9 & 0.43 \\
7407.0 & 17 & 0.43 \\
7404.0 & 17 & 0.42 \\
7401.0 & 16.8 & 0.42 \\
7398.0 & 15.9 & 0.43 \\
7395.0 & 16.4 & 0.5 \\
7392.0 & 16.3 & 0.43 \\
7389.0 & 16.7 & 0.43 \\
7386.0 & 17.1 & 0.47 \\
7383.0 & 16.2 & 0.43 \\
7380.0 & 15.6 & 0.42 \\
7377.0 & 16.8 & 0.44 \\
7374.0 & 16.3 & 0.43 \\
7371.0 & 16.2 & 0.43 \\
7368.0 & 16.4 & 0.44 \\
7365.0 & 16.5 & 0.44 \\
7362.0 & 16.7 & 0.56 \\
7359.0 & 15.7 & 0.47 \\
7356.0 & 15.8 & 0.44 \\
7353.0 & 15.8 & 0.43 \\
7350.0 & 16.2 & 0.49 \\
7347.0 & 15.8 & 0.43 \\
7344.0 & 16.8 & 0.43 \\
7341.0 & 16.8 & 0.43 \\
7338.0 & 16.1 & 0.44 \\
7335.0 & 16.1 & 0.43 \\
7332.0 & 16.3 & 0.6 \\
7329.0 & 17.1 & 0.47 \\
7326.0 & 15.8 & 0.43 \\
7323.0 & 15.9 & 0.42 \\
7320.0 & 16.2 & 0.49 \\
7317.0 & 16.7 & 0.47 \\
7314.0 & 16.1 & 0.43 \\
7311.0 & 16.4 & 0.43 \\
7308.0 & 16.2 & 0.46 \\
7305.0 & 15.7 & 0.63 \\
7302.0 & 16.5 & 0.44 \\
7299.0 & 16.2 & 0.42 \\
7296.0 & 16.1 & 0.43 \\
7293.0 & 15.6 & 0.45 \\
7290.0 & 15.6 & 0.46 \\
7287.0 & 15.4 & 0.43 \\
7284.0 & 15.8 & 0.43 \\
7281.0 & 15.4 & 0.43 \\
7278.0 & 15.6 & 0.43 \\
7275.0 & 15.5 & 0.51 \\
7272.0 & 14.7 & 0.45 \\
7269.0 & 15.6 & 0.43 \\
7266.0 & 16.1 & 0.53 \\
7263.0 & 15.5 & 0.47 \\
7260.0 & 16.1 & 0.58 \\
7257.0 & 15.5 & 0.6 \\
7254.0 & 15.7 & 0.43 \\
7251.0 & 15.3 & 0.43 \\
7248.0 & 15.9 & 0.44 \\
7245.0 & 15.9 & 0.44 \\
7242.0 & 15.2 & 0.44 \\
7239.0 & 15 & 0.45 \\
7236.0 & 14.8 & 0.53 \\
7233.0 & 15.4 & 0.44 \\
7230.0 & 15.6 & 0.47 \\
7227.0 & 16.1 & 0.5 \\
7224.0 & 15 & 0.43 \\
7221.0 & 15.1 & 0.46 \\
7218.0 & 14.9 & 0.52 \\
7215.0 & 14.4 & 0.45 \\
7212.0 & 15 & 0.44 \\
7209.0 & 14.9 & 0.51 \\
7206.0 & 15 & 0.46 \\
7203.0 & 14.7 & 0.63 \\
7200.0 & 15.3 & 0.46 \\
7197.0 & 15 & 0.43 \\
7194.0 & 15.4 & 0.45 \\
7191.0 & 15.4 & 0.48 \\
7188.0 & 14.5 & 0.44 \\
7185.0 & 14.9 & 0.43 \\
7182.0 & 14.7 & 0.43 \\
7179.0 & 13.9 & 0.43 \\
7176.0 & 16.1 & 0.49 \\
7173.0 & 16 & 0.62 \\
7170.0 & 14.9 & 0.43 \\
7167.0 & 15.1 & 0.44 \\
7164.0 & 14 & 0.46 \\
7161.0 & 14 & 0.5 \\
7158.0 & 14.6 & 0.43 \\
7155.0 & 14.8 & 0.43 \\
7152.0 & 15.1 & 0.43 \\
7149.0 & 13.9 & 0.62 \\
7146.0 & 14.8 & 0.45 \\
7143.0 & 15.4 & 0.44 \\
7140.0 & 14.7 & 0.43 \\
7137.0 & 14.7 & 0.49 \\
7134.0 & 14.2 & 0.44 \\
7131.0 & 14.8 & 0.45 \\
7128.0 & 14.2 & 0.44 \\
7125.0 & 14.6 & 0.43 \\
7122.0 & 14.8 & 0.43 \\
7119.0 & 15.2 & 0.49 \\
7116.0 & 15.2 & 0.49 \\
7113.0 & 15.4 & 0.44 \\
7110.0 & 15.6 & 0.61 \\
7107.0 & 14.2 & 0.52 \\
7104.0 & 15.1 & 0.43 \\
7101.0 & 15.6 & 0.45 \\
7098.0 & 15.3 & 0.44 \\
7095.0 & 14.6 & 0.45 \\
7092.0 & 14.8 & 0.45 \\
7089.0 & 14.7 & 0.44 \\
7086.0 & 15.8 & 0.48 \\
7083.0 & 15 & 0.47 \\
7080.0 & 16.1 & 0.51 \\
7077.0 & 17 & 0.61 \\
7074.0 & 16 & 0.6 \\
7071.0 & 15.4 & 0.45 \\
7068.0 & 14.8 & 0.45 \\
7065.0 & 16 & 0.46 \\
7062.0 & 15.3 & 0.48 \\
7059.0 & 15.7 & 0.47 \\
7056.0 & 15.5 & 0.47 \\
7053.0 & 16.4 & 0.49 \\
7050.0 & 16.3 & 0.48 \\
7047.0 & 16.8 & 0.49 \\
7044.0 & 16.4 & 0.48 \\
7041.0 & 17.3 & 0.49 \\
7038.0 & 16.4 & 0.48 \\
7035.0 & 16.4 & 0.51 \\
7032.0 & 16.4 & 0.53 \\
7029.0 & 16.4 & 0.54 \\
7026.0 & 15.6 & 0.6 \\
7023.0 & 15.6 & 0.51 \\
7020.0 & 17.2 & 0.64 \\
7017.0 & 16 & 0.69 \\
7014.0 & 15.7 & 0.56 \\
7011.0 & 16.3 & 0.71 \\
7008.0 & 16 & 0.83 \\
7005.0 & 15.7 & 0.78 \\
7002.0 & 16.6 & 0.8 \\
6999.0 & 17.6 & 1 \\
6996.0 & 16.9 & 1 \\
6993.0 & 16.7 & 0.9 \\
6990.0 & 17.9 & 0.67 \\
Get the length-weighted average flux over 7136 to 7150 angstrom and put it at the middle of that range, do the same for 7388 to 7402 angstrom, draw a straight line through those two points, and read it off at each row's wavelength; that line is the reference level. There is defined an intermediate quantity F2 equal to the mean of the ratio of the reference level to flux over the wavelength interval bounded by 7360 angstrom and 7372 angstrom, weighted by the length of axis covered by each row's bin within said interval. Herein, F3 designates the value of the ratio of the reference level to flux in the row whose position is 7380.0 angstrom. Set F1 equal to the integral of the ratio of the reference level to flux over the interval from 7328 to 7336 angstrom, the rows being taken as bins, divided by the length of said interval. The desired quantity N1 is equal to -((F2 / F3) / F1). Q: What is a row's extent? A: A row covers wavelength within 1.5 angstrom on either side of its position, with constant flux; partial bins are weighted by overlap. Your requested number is -0.97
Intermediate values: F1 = 0.97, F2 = 0.99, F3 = 1.04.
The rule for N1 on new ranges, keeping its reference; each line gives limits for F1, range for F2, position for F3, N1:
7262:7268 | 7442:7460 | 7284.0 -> -1.03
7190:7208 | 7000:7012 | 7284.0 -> -0.86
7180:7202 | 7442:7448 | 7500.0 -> -1.00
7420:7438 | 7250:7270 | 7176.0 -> -1.05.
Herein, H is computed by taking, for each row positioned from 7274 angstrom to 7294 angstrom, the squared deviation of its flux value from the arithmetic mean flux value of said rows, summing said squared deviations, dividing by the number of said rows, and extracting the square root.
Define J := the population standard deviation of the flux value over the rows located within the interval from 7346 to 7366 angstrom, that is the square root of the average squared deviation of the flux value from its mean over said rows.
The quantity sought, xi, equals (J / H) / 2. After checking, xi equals 1.43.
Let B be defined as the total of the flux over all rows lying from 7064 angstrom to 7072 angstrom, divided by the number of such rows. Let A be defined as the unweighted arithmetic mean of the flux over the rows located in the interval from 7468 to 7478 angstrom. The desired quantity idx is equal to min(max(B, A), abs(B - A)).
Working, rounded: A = 16.9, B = 15.4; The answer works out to 1.47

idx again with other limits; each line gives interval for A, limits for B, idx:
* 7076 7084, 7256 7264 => 0.33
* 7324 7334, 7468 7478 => 0.47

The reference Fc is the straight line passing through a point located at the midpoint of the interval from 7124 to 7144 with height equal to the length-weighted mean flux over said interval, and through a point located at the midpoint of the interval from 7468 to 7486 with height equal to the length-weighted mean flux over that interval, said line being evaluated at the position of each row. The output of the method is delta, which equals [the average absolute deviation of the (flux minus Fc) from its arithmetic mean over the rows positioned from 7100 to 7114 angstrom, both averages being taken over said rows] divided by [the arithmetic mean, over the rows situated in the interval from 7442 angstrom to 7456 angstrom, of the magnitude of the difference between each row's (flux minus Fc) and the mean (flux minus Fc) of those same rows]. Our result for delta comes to 1.1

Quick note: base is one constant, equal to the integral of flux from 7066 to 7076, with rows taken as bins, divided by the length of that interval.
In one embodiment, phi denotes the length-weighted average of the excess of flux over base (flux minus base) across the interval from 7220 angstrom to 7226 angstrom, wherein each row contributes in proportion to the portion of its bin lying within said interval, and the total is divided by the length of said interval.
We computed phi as -0.4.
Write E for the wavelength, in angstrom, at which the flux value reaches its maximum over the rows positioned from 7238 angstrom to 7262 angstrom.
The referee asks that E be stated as 7260.0 angstrom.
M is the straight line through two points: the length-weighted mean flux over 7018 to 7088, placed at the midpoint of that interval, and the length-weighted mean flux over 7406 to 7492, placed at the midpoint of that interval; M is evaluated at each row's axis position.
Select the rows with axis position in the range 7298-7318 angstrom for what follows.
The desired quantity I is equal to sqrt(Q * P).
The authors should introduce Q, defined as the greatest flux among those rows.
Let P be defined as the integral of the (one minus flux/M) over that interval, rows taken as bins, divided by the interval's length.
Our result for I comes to 0.44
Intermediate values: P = 0.012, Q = 16.7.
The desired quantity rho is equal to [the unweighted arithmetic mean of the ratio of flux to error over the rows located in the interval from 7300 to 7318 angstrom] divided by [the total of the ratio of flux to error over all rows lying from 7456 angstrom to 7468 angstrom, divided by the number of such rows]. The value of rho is 0.90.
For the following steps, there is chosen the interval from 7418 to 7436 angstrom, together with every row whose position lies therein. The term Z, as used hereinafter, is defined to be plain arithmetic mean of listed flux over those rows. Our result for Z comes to 16.4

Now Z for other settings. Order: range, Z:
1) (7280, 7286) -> 15.6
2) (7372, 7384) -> 16.2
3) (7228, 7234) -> 15.5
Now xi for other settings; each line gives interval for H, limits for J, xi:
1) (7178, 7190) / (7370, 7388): 0.64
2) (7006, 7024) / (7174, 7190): 0.68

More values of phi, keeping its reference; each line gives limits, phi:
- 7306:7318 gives 0.8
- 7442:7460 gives 1.1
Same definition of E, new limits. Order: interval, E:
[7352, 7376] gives 7362.0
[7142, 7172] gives 7143.0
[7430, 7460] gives 7443.0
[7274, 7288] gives 7284.0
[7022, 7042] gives 7041.0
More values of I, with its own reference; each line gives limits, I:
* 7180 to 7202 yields 1.10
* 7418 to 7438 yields 0.39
